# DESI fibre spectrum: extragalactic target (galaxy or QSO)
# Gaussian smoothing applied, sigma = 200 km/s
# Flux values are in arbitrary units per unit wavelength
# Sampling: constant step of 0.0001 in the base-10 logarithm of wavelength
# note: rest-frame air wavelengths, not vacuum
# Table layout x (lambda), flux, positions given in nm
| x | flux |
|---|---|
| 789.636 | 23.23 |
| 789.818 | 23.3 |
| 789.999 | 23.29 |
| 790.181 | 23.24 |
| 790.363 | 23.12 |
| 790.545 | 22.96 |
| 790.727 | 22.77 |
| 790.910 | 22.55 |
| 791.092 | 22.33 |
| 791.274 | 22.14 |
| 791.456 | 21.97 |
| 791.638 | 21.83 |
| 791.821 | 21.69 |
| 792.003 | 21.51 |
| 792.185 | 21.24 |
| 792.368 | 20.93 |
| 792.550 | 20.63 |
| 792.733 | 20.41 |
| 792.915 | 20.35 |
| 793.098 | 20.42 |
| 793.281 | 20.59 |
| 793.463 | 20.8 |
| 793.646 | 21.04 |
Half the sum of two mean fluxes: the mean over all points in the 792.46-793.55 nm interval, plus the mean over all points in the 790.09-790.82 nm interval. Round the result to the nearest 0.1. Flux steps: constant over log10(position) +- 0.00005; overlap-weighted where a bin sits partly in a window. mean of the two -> 21.8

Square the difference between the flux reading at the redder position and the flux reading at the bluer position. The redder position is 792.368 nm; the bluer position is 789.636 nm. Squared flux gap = 5.3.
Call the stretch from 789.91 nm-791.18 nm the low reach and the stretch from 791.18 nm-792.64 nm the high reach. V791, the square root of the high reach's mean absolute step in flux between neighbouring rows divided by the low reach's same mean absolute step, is 1.2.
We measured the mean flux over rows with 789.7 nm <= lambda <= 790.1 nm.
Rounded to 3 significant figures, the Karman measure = 23.3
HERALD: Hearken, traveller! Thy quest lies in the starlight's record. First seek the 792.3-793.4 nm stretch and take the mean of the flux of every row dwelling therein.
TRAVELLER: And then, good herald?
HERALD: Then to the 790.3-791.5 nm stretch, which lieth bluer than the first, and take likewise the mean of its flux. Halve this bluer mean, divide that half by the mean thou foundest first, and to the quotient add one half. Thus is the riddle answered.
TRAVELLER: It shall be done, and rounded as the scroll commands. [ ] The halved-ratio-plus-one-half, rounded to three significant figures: 1.05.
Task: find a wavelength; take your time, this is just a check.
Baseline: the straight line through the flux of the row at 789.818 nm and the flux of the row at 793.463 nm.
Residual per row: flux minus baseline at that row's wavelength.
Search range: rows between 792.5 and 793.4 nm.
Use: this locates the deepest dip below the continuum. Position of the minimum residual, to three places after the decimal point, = 792.733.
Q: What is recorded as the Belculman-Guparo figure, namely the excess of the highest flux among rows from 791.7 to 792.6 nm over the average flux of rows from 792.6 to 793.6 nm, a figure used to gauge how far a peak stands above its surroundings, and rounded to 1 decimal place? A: 1.2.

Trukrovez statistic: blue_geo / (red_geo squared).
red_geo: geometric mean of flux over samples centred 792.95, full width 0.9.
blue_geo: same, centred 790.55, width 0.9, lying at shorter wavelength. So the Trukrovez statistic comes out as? 0.0547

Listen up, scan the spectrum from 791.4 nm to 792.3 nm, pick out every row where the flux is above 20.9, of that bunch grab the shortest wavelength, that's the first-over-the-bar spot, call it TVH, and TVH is 791.456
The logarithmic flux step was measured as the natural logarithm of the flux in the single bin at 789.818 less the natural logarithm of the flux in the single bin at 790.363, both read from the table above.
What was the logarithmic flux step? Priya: 0.01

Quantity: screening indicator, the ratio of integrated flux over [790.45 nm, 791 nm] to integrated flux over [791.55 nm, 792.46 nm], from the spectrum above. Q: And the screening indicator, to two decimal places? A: 0.64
